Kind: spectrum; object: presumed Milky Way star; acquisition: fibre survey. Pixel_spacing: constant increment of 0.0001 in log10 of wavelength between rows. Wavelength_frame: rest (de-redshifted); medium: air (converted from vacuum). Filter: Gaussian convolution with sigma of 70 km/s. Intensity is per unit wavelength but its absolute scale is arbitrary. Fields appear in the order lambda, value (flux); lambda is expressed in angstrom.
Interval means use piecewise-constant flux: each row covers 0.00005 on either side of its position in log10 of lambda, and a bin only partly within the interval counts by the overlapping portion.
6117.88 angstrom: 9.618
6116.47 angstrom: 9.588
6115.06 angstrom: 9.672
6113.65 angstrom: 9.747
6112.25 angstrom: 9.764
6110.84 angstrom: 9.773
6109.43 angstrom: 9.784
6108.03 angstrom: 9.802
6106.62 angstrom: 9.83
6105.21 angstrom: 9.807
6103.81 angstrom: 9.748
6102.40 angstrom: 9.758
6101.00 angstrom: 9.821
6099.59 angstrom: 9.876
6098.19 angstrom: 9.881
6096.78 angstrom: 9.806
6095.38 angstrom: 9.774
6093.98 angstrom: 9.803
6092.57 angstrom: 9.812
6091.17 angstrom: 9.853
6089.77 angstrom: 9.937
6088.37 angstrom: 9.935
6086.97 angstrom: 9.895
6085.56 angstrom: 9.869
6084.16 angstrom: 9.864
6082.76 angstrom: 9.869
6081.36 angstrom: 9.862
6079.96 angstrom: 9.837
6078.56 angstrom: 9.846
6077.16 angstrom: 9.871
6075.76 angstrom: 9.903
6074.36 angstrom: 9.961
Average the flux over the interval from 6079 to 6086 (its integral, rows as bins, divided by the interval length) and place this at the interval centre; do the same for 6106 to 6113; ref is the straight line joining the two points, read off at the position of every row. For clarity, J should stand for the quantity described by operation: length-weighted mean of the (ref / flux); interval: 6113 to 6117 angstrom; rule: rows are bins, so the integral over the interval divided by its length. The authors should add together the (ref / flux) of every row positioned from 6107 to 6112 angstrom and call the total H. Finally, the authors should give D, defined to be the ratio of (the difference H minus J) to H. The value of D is 0.663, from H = 3.00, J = 1.01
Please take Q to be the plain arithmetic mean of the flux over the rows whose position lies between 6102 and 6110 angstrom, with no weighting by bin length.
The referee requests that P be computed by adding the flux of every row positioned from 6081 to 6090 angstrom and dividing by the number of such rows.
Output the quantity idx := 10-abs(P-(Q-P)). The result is 0.01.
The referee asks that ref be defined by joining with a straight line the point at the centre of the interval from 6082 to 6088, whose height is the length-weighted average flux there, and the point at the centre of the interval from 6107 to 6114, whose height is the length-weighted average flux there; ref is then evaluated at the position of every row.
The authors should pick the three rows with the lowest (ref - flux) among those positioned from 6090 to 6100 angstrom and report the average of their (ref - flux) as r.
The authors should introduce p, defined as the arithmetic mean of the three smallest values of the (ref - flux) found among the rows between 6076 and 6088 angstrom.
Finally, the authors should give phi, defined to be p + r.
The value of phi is -0.046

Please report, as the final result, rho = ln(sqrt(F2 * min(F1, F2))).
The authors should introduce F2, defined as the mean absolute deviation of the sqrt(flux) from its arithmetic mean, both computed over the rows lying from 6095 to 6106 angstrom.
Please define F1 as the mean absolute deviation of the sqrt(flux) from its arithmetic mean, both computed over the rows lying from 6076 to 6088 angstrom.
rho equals -5.69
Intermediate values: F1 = 0.0019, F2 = 0.0060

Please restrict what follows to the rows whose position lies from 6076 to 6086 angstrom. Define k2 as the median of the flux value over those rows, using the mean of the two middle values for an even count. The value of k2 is 9.86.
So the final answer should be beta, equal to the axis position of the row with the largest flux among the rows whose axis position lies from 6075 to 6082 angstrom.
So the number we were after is 6075.76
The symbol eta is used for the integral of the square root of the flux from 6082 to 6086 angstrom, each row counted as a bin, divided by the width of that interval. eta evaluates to 3.143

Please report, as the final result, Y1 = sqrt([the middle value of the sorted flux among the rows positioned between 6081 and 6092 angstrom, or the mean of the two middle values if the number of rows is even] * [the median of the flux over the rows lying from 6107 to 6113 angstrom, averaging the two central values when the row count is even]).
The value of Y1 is 9.82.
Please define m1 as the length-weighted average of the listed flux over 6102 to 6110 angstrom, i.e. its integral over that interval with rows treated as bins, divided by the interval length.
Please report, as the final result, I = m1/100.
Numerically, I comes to 0.0979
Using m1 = 9.79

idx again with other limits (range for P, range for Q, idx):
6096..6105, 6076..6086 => 0.23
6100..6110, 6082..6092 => 0.30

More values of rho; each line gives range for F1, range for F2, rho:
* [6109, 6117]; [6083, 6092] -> -5.34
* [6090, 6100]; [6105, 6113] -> -5.76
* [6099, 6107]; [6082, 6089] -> -5.62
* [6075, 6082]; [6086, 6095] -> -5.33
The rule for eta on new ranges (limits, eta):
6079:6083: 3.139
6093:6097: 3.130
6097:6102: 3.137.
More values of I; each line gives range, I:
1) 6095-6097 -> 0.0981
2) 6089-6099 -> 0.0984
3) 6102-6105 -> 0.0976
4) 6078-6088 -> 0.0986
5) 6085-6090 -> 0.0990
